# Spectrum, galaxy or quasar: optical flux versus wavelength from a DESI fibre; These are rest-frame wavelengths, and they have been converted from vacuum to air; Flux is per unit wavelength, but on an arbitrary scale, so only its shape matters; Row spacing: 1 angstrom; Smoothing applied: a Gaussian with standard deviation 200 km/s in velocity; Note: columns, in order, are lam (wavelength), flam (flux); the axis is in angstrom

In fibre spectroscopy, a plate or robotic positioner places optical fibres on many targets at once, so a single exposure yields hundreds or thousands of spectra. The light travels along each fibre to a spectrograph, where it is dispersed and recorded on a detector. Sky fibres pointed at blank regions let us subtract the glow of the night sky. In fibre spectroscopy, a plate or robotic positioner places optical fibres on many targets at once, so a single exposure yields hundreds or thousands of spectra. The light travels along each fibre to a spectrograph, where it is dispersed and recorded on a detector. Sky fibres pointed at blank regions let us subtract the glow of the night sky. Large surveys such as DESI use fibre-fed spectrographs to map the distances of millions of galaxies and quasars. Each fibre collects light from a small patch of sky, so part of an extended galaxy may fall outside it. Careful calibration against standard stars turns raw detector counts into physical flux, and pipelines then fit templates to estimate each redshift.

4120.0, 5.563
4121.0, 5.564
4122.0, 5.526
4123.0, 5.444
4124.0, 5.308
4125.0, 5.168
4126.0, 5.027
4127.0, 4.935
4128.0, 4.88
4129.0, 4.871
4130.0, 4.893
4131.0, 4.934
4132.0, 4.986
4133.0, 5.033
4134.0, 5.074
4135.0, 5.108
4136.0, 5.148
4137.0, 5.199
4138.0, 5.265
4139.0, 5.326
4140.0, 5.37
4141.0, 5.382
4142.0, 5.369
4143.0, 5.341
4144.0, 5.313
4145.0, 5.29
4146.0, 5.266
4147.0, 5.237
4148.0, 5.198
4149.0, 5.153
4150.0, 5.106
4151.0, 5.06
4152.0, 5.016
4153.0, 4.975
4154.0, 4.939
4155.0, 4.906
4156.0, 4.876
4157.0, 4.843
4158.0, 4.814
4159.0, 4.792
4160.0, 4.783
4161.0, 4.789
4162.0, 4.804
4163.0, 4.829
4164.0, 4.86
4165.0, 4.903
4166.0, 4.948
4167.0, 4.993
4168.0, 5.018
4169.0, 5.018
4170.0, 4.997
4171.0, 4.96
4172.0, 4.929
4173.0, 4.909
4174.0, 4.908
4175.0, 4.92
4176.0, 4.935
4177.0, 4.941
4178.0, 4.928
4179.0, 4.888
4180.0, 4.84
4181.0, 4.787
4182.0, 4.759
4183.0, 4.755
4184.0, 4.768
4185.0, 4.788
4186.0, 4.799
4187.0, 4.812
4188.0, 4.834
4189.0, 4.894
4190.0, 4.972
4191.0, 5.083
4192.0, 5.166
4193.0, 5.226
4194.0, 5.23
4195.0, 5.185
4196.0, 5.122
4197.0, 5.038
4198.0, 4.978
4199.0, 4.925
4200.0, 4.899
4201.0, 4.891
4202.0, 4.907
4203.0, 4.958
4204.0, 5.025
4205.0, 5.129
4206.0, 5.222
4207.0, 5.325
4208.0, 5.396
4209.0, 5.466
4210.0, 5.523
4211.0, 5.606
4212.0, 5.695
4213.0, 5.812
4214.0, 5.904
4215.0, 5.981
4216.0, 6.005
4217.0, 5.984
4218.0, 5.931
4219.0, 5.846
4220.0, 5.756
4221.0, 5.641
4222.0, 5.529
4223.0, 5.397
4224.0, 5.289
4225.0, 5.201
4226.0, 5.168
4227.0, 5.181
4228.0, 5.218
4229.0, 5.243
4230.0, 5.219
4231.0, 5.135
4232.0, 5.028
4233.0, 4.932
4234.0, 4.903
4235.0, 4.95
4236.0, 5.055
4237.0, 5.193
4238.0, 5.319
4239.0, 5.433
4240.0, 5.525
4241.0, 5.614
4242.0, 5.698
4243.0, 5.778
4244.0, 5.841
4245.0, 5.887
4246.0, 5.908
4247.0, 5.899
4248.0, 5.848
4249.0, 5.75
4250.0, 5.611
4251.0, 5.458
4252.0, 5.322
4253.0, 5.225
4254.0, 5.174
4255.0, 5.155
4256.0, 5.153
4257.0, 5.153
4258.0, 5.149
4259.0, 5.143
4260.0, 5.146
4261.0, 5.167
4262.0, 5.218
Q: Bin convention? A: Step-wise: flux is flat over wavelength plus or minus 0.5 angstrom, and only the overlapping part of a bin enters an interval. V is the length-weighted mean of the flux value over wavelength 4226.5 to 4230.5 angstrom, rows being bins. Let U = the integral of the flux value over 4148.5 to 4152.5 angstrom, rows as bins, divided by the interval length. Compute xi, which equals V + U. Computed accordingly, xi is 10.3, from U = 5.08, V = 5.2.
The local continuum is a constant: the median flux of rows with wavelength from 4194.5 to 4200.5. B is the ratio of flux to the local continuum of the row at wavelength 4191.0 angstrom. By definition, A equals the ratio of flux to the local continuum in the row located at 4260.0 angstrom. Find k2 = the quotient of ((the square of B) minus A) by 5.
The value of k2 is 0.001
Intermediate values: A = 1.03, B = 1.01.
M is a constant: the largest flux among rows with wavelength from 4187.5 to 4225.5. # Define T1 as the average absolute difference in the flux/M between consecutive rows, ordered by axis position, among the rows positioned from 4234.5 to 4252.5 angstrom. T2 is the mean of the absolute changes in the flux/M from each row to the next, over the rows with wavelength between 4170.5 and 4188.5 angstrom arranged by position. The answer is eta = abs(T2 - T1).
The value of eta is 0.012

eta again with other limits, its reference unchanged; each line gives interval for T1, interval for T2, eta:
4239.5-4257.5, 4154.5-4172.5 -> 0.007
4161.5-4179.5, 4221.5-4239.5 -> 0.009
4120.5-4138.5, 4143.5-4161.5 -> 0.005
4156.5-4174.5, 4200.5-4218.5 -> 0.008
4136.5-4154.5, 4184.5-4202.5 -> 0.002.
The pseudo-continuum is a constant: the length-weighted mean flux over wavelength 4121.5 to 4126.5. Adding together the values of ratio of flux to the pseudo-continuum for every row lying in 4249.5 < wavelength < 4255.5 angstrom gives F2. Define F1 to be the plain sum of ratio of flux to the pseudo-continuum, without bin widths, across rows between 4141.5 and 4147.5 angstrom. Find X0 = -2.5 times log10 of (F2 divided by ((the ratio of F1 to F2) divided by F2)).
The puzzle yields -3.91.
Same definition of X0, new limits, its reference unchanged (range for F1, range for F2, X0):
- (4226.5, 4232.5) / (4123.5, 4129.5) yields -3.75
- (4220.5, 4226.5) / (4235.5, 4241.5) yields -3.91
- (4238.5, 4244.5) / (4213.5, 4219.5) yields -4.20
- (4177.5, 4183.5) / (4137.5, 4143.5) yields -4.02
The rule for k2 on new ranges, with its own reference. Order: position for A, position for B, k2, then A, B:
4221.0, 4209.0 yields 0.013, 1.13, 1.09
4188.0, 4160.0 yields -0.011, 0.97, 0.96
